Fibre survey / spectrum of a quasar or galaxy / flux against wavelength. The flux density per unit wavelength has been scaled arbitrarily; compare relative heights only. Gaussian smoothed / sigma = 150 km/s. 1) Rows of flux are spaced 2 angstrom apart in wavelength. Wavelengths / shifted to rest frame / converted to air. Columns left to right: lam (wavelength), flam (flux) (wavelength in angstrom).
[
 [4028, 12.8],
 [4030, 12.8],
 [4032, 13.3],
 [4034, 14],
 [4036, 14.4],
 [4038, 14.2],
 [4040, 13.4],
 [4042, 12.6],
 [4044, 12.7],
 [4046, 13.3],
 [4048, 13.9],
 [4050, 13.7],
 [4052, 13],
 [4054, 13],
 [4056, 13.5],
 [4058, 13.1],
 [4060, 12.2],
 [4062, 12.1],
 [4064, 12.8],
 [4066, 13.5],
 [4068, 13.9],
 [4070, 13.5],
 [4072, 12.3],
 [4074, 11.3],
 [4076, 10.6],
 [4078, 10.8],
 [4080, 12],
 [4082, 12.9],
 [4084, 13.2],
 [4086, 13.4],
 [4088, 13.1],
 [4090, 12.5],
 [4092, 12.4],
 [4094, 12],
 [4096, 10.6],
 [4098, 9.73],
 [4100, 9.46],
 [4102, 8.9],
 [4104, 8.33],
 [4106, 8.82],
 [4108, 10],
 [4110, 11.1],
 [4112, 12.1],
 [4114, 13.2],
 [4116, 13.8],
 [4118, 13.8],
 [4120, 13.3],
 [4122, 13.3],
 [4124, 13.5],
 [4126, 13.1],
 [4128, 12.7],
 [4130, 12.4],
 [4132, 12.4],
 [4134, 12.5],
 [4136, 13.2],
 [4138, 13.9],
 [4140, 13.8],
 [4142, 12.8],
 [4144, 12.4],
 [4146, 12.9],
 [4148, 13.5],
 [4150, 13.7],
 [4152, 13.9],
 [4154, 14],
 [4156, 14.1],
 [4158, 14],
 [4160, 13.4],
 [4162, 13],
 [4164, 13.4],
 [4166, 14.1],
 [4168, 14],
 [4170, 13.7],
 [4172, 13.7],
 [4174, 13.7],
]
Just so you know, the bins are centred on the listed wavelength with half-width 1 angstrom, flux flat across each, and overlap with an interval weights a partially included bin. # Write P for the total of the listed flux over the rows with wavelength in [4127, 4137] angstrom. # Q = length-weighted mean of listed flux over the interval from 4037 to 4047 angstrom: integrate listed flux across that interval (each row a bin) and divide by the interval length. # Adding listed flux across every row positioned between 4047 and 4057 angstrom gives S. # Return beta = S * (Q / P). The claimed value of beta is 14.1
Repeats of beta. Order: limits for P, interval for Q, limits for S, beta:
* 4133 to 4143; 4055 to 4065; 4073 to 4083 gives 11.1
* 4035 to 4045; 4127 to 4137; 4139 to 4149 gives 12.3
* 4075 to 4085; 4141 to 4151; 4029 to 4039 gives 15.1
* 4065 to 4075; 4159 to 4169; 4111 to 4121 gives 13.9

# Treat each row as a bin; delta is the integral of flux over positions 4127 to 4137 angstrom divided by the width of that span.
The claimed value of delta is 12.6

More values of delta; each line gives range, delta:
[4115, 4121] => 13.6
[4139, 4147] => 13.0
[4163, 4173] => 13.8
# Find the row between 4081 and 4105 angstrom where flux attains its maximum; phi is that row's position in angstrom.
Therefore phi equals 4086 angstrom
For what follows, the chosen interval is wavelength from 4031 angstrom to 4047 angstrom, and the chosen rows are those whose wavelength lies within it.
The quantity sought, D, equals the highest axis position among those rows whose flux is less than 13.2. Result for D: 4044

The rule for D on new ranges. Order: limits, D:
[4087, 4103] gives 4102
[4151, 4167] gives 4162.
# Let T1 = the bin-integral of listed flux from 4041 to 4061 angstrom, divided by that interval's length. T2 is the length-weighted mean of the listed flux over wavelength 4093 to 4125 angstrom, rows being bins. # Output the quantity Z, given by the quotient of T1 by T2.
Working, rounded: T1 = 13.1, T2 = 11.4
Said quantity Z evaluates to 1.15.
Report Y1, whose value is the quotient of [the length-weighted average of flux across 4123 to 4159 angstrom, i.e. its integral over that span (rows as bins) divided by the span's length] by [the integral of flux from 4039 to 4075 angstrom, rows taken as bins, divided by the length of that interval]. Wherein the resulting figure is 1.02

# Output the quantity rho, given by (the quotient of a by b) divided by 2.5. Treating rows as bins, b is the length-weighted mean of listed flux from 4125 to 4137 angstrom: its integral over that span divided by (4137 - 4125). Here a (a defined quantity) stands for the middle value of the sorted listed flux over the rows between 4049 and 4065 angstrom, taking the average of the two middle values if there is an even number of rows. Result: 0.409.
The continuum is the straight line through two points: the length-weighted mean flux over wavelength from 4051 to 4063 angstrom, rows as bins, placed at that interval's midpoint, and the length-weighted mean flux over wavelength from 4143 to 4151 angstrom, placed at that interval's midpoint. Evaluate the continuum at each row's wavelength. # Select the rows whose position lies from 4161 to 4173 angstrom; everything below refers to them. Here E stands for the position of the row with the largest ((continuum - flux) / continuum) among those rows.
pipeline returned 4162 angstrom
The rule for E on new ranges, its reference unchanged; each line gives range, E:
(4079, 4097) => 4096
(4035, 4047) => 4042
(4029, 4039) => 4030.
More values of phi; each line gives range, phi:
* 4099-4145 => 4138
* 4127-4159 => 4156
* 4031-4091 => 4036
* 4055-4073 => 4068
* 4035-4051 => 4036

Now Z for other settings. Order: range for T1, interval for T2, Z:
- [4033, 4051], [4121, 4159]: 1.02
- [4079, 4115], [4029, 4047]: 0.84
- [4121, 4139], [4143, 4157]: 0.96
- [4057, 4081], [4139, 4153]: 0.93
